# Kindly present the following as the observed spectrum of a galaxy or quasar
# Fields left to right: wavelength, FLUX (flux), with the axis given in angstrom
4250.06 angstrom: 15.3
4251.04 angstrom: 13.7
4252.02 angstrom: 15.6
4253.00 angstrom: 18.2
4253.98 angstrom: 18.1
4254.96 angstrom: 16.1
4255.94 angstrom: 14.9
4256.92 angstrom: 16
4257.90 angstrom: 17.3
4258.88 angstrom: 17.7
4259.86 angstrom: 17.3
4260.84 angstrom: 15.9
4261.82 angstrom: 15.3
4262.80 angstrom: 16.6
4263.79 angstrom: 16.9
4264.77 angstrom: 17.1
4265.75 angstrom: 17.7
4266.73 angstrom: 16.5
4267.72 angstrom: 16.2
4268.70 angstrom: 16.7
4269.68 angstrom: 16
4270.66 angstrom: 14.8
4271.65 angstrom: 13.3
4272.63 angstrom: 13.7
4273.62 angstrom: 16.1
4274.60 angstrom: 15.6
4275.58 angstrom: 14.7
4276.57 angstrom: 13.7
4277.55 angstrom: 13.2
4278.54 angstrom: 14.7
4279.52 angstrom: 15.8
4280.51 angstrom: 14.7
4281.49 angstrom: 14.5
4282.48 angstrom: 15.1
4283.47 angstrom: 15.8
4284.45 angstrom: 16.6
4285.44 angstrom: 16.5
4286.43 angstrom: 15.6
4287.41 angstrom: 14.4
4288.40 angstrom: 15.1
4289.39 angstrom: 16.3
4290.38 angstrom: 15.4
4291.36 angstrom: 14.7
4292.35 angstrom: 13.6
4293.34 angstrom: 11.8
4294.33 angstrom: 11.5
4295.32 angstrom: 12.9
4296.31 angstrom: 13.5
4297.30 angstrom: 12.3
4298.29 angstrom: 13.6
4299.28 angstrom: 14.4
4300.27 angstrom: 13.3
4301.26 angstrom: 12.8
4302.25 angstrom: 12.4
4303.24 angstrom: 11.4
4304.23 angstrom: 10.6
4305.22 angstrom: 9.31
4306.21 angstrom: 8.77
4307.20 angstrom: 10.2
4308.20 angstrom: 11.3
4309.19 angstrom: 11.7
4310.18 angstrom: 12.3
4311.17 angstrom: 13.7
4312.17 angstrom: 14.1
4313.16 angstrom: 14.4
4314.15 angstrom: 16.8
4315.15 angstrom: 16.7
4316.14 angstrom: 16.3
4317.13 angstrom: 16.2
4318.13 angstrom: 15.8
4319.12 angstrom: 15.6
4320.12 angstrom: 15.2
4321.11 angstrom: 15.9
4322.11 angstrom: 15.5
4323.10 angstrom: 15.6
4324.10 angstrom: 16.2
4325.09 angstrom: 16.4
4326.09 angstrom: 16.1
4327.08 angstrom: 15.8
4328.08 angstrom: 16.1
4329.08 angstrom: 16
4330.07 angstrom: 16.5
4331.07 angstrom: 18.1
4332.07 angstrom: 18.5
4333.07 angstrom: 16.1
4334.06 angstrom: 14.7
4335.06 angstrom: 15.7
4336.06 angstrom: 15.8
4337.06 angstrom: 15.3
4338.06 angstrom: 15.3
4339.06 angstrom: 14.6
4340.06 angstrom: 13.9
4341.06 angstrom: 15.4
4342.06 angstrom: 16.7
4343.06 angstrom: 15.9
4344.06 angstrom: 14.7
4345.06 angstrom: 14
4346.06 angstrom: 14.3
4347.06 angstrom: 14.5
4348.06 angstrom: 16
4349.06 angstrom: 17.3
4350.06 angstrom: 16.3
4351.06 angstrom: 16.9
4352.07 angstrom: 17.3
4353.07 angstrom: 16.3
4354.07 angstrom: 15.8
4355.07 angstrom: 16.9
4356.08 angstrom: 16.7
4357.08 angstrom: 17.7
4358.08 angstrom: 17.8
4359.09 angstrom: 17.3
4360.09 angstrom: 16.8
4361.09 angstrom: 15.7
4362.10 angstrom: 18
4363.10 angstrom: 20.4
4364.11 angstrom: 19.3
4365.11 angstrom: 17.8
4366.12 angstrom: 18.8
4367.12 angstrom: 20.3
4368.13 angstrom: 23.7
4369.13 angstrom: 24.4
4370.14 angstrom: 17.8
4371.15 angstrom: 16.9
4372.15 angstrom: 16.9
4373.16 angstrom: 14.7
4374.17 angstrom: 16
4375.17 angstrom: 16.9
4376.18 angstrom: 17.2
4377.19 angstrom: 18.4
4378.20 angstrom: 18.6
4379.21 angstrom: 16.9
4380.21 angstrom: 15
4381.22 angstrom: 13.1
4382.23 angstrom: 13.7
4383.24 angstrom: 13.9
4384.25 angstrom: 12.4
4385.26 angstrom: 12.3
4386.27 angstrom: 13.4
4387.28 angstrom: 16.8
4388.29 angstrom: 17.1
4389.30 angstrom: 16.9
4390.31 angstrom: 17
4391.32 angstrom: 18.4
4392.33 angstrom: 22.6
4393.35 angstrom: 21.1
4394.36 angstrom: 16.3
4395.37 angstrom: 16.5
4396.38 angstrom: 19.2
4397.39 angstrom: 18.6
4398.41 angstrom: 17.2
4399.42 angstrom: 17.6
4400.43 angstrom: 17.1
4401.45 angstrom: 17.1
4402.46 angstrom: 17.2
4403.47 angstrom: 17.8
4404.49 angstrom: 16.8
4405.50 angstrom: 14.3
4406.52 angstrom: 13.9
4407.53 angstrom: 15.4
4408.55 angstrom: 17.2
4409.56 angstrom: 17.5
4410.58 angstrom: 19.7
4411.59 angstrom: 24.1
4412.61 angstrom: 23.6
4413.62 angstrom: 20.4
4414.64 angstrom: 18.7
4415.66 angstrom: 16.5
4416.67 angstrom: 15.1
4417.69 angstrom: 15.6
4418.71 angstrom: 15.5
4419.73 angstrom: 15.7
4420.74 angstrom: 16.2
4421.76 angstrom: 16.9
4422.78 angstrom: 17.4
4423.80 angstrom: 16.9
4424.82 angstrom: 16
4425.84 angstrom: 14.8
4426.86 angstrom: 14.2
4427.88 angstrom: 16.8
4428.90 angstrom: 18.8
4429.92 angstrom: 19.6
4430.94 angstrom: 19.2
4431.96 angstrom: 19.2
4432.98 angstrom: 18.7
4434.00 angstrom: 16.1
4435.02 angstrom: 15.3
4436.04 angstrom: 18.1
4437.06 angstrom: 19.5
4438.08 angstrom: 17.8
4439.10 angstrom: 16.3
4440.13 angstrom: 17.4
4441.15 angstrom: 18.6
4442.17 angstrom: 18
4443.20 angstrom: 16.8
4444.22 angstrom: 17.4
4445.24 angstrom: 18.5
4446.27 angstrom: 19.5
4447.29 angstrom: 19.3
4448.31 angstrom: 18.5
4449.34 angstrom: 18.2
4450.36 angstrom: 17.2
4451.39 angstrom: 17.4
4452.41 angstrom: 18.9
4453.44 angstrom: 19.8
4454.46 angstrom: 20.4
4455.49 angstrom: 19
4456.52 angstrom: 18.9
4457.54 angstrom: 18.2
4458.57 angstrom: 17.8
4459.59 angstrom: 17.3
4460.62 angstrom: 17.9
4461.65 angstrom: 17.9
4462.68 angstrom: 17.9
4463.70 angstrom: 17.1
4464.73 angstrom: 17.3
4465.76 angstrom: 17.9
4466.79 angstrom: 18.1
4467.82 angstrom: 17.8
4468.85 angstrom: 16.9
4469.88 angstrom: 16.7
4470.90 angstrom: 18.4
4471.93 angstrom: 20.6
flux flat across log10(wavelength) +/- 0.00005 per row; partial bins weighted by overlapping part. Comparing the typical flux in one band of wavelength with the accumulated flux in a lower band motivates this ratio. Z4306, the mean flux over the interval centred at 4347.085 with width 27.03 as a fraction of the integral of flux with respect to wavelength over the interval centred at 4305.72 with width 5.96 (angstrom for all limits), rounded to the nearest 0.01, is 0.26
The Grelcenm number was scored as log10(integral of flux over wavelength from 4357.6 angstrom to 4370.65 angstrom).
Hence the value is 2.40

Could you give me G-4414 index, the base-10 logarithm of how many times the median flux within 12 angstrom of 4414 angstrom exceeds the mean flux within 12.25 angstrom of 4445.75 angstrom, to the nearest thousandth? -0.032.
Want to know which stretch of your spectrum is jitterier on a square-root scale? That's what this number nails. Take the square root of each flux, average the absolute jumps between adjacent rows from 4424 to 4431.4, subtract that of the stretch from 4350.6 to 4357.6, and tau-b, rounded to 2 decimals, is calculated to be 0.07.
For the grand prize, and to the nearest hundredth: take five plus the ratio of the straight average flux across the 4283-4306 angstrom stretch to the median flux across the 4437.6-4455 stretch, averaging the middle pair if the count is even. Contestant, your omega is 5.75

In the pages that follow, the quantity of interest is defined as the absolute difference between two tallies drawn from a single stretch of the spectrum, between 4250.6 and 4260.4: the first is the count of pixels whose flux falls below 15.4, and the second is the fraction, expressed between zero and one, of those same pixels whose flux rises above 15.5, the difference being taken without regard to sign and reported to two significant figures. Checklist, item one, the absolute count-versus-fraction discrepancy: 1.2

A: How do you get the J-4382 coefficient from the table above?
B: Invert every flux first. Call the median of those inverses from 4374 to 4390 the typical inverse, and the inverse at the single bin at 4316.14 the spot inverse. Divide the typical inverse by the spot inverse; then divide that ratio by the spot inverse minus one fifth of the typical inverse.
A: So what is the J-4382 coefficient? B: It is 20.2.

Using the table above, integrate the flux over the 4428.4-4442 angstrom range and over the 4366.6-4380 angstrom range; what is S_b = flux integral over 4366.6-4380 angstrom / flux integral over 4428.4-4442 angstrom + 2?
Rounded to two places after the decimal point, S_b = 3.00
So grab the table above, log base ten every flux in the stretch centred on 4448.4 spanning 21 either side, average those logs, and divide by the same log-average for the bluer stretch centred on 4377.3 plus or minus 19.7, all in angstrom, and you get 1.02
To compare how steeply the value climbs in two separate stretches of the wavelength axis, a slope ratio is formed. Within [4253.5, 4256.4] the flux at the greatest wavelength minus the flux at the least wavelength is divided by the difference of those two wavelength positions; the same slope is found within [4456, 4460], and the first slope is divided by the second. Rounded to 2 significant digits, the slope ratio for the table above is 3.1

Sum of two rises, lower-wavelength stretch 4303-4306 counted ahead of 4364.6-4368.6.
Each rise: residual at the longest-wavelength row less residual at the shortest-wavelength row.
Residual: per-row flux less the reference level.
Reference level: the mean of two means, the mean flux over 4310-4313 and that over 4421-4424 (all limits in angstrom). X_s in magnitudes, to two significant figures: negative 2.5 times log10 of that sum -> -1.5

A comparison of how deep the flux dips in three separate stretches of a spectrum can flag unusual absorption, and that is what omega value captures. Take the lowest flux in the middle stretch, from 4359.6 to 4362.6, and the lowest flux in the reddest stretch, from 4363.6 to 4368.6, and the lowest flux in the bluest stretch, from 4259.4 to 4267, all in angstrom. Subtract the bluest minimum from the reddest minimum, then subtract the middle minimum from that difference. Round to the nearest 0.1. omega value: -13.2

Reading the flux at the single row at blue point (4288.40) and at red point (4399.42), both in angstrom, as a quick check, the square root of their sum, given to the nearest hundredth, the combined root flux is 5.72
